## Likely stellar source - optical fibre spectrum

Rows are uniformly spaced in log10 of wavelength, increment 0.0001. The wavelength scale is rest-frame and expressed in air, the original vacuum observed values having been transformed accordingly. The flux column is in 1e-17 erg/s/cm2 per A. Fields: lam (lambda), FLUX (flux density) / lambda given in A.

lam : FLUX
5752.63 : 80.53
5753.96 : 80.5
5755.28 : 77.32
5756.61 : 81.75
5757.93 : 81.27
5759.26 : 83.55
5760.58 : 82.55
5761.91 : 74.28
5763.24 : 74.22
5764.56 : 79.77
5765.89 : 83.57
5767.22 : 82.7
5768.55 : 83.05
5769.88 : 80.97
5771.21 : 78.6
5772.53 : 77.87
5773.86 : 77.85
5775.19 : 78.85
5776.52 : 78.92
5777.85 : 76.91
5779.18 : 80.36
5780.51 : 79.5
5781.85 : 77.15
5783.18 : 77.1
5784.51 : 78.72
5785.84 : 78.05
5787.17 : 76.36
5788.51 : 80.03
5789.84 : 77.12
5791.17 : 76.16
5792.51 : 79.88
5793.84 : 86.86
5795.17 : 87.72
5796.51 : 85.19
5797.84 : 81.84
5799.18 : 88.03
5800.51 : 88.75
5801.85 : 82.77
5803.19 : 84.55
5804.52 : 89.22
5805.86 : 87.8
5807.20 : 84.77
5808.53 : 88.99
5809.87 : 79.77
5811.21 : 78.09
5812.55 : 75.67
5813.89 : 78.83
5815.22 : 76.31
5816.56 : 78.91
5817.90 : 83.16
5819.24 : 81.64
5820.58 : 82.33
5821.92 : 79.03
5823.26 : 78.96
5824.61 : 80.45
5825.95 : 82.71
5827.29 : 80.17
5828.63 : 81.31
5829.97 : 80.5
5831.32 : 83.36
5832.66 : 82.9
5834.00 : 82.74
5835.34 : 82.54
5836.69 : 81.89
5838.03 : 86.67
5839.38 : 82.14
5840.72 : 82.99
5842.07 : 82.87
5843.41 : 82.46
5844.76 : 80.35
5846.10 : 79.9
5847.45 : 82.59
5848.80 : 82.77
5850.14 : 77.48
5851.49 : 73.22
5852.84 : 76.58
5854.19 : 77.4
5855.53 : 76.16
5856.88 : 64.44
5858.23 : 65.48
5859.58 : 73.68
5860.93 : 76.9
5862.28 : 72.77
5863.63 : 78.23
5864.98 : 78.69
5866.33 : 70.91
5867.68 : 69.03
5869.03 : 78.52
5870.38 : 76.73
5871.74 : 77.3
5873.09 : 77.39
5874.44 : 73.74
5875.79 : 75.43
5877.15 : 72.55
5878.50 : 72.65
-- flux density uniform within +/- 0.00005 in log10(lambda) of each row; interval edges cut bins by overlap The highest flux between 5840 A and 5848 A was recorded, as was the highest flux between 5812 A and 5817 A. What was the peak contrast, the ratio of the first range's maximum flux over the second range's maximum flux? 1.05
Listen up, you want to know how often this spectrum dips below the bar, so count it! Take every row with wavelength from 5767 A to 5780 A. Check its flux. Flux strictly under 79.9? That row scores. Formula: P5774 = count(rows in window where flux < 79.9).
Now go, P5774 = 6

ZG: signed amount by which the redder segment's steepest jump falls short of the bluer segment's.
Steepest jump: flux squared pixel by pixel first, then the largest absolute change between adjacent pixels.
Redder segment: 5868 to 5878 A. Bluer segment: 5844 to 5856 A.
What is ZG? 296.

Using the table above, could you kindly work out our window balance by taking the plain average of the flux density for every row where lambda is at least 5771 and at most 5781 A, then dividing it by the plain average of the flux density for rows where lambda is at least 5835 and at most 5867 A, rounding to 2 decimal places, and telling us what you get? 1.01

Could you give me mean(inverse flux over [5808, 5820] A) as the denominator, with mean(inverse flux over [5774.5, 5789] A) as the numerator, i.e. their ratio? 1.02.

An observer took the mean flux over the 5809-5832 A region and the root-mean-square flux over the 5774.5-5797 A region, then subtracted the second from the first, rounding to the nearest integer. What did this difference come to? 0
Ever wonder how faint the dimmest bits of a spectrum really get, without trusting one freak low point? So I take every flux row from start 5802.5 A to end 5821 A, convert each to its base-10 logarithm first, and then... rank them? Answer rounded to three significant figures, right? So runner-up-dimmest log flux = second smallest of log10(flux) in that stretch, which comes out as 1.88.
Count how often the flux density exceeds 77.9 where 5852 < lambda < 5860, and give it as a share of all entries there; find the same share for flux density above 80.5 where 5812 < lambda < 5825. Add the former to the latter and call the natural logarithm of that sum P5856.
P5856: -1.2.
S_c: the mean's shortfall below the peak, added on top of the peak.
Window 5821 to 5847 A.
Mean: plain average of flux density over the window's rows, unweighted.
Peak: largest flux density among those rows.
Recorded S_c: 91.6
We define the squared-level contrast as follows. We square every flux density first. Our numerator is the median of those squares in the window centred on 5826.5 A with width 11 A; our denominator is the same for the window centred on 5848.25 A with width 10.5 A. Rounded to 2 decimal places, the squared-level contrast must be 1.01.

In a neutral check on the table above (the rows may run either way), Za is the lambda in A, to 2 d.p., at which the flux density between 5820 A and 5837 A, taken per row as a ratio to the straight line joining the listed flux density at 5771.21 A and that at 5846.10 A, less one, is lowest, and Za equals 5823.26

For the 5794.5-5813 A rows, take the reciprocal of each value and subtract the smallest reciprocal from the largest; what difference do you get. 0.0020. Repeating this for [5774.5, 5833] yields 0.0020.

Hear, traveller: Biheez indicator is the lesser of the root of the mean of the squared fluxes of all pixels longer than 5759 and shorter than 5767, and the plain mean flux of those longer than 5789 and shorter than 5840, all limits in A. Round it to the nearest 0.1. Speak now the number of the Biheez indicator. 79.8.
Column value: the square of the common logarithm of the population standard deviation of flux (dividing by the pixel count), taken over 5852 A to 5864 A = 0.47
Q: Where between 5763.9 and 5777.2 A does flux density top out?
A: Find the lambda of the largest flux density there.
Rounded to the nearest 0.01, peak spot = 5765.89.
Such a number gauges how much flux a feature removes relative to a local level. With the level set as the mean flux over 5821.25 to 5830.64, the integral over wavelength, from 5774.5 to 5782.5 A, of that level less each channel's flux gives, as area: 15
